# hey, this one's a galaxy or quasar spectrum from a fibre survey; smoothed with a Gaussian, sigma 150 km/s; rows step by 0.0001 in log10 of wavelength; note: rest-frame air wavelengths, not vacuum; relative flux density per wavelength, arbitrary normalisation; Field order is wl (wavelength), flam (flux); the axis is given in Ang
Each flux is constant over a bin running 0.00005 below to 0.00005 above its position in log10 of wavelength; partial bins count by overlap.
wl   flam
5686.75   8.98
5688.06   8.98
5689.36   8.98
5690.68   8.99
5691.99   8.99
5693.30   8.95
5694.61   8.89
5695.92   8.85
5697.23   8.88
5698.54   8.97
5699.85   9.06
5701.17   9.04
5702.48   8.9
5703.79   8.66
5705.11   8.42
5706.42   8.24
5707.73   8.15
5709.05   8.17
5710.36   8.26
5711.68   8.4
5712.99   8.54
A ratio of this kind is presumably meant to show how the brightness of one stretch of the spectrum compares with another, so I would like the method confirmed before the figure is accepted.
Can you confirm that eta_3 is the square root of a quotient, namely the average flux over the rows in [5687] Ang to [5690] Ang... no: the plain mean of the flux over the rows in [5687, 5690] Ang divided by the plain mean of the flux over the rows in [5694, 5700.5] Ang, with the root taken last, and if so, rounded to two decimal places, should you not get 1.00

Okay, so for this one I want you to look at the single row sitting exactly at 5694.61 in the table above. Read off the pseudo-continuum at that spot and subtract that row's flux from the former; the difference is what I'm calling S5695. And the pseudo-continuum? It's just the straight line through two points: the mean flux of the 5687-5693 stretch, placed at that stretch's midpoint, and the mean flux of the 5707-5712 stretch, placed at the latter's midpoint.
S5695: -0.08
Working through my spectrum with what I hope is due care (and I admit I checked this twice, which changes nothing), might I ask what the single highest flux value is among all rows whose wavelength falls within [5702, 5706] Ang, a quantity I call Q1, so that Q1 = 8.9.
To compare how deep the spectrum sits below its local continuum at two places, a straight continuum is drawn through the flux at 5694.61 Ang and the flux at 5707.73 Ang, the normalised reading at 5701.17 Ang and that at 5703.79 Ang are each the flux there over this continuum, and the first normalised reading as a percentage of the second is 103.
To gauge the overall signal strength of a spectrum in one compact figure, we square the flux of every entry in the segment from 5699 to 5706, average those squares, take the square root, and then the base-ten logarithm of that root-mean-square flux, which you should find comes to 0.945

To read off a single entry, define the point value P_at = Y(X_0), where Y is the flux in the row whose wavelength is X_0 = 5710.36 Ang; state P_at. 8.26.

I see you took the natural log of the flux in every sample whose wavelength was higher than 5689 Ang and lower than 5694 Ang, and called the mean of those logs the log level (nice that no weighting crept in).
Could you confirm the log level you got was 2.19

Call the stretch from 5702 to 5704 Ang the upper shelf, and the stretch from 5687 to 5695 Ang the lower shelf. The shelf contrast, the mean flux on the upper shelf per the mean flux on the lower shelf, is 0.98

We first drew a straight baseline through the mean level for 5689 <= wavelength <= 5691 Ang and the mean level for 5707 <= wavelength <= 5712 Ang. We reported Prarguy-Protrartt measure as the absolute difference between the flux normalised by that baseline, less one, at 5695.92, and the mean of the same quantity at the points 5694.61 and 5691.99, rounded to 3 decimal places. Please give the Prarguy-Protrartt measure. 0.001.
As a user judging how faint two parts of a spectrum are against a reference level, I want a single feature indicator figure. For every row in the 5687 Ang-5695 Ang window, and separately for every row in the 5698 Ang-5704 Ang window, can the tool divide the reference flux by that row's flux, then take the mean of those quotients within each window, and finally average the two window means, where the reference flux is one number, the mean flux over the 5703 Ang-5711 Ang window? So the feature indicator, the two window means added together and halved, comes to 0.930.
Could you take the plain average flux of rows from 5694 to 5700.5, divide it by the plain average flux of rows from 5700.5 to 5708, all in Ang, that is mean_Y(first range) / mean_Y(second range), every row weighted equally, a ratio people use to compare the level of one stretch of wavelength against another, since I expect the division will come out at 1.04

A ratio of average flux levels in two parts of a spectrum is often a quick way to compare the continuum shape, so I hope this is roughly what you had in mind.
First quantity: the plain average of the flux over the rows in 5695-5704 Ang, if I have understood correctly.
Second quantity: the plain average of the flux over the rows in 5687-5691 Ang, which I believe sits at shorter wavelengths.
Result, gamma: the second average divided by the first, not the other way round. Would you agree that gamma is 1.01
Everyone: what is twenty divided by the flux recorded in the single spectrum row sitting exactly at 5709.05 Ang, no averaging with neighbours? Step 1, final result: 2.45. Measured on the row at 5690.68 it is 2.22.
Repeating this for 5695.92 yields 2.26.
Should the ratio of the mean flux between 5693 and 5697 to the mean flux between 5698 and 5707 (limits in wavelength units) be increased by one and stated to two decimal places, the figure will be 2.02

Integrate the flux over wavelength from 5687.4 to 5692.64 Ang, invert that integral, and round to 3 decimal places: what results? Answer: 0.021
